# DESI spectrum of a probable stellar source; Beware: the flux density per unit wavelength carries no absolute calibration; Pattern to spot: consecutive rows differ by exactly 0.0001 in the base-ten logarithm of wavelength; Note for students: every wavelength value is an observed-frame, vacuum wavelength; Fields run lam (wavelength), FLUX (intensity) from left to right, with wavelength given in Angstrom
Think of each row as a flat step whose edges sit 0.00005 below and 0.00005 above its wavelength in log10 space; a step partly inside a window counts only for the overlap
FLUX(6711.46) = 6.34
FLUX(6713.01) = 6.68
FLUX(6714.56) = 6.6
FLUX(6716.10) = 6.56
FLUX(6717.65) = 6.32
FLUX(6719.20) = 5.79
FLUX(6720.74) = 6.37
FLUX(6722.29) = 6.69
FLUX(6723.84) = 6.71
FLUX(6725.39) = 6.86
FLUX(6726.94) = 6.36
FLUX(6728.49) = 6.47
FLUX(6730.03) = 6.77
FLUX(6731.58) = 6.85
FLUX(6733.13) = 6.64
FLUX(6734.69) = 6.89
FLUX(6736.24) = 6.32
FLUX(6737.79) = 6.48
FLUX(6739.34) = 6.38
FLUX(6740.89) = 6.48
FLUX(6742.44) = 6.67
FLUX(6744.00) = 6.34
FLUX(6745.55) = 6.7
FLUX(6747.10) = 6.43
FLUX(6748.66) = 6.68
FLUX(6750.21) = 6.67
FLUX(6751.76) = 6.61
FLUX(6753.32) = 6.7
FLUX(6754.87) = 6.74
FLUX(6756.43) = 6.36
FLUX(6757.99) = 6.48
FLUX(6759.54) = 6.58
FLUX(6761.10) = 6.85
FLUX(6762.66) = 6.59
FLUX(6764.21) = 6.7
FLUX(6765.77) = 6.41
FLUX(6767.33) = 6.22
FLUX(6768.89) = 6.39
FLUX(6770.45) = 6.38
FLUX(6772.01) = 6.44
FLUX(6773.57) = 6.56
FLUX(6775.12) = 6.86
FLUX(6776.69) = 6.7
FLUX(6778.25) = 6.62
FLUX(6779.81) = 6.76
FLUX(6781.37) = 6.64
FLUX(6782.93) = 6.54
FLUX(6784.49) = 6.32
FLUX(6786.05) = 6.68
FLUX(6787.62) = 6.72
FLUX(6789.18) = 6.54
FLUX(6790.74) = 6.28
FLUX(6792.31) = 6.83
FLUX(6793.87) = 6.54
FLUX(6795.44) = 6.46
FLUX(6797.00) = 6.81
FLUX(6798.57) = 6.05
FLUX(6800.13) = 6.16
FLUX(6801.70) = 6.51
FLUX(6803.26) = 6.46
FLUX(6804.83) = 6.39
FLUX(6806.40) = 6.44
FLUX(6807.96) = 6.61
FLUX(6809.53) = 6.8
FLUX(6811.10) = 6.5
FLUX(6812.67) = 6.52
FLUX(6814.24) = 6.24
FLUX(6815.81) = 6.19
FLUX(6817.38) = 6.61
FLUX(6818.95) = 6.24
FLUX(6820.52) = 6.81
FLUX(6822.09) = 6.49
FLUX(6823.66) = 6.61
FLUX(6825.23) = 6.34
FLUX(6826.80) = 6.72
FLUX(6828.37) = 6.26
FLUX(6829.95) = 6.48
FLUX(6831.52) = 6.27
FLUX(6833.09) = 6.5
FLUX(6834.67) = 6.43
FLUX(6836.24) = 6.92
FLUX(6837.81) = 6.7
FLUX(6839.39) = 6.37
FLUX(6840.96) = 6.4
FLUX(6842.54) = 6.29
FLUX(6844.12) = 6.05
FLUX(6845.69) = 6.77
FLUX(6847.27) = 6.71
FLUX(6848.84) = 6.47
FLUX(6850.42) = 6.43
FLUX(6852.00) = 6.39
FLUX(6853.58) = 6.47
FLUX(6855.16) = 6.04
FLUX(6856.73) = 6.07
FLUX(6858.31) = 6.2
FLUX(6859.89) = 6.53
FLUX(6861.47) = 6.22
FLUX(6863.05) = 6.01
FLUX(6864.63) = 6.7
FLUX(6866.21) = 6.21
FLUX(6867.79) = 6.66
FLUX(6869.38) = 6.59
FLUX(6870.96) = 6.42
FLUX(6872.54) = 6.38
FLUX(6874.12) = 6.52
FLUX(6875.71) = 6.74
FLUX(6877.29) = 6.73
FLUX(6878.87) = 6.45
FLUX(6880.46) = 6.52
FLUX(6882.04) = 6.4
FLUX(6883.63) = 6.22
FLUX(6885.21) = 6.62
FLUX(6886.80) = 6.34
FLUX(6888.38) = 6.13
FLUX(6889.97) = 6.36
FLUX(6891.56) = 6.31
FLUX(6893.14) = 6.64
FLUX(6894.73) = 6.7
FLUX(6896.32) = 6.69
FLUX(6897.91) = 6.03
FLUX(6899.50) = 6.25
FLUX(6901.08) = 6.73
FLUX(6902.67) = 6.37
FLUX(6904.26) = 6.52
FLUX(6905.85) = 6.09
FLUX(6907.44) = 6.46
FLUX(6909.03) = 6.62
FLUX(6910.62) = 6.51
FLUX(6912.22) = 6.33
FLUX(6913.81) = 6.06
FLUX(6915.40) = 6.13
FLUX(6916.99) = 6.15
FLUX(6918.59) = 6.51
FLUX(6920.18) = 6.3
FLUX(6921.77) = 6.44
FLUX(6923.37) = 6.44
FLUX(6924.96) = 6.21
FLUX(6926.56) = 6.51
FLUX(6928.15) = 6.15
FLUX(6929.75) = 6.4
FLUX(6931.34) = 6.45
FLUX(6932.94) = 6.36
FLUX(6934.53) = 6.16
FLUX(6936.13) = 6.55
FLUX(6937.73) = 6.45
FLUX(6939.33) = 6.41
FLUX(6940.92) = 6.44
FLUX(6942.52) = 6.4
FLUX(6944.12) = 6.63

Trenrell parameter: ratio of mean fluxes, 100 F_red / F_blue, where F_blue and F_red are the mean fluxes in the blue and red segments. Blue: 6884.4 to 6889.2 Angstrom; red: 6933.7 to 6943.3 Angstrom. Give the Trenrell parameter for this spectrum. 100.6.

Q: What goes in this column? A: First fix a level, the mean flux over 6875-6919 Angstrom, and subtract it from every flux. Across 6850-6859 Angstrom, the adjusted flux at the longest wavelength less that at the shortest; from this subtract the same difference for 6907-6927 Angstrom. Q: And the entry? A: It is -0.3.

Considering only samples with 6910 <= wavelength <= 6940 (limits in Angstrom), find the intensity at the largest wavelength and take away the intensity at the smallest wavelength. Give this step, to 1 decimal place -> -0.1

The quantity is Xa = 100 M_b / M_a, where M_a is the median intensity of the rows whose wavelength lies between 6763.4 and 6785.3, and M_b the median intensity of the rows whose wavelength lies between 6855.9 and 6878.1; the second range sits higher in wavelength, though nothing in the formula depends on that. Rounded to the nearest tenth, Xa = 98.8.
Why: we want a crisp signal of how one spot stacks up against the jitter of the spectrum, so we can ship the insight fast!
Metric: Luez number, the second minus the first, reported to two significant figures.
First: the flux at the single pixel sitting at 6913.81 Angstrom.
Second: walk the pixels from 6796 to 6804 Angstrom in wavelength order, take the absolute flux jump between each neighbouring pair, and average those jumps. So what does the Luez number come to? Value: -5.7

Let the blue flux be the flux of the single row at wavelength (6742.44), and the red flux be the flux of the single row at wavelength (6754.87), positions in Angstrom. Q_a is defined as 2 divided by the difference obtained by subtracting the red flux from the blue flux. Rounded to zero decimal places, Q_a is -29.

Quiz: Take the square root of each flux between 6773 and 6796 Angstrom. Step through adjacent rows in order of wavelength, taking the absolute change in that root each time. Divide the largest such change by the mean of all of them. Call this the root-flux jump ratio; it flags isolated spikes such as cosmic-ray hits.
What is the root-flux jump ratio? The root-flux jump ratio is 2.7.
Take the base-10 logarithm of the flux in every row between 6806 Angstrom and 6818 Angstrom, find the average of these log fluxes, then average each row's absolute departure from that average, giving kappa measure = 0.0100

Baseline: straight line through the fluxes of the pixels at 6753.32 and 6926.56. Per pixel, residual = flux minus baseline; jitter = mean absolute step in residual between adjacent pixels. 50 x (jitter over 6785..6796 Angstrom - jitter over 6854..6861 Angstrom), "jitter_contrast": 3.4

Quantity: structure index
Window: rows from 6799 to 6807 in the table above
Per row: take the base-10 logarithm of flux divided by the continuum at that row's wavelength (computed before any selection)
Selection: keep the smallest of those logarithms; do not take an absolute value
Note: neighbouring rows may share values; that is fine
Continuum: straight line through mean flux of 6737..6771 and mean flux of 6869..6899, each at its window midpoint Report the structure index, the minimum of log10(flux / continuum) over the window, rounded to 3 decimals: -0.024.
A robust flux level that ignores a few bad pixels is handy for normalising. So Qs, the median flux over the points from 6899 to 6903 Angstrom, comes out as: 6.37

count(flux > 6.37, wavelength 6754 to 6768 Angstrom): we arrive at 7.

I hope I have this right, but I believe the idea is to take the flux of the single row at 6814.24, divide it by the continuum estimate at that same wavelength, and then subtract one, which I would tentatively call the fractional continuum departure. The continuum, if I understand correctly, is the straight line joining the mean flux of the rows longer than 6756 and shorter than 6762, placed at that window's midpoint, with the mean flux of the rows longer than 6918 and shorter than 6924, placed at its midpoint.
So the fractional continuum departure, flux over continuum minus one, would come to -0.04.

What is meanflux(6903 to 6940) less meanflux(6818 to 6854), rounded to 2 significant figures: -0.13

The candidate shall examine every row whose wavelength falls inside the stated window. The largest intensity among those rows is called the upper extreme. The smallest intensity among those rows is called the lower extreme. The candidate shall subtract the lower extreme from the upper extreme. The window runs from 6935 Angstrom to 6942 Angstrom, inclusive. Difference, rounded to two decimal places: 0.14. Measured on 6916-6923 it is 0.36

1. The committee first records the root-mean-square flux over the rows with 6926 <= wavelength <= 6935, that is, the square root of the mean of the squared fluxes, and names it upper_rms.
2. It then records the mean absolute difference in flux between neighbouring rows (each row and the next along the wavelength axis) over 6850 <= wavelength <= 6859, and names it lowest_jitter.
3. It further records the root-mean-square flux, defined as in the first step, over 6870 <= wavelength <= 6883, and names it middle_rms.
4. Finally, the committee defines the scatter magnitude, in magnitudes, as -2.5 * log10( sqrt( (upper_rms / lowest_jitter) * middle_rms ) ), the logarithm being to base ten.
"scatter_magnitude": -3.08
